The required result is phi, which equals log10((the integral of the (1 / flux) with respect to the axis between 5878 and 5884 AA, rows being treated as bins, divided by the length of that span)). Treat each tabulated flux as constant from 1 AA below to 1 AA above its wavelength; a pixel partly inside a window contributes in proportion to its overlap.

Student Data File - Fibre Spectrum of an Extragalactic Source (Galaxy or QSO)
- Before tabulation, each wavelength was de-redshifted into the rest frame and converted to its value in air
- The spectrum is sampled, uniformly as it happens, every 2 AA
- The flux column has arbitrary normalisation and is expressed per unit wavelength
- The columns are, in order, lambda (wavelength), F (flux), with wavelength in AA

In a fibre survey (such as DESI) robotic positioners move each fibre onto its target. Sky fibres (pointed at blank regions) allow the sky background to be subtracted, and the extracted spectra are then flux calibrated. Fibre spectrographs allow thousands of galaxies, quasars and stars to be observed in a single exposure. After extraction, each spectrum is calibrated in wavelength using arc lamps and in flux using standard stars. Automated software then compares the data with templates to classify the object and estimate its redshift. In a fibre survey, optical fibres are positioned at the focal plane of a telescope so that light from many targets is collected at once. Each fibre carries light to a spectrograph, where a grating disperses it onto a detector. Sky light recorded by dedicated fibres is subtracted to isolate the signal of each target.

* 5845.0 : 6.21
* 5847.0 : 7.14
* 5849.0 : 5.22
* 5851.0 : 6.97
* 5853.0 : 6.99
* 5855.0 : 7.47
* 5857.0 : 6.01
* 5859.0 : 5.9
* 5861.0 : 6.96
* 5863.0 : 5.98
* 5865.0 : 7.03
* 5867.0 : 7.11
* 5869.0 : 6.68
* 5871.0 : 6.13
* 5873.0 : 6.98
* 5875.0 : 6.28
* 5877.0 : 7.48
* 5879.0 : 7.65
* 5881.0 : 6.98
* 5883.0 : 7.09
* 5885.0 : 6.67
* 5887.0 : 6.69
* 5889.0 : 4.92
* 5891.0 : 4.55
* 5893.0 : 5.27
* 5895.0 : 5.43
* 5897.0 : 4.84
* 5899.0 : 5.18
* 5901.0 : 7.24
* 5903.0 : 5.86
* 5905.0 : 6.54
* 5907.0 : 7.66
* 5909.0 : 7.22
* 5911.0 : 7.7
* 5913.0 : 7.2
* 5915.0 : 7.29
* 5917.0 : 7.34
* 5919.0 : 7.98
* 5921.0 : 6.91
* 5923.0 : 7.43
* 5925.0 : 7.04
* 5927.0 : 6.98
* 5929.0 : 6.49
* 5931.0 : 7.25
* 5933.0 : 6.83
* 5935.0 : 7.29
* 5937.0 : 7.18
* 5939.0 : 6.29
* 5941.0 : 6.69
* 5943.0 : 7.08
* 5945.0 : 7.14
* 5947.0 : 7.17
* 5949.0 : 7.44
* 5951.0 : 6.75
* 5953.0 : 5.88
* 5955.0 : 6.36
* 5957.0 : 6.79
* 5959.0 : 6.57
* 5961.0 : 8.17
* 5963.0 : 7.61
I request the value -0.86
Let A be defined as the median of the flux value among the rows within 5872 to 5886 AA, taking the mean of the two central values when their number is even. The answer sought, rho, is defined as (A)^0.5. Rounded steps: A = 7.0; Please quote 2.64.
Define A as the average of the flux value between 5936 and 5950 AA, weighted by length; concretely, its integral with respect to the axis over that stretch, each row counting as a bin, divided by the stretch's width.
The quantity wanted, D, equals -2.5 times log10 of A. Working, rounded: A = 7.00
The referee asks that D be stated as -2.11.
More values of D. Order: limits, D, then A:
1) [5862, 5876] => -2.05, 6.60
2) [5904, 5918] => -2.16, 7.28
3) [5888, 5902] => -1.82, 5.35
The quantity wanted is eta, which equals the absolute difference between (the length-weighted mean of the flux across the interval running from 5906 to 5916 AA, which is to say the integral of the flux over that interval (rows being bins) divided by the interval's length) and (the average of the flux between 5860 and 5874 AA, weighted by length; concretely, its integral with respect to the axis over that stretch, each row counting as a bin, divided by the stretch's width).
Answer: 0.72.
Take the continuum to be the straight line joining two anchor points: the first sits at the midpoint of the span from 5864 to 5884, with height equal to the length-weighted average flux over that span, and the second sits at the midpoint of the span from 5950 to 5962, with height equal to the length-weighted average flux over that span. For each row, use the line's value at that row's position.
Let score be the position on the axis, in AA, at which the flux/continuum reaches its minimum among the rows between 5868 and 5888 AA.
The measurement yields 5871.0 AA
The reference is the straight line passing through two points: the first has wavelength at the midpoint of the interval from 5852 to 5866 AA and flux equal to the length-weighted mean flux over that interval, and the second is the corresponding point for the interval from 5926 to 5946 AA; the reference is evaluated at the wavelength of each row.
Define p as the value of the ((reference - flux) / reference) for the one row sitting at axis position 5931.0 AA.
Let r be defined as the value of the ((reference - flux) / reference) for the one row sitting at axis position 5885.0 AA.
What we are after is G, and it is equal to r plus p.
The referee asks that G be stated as -0.04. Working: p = -0.05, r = 0.01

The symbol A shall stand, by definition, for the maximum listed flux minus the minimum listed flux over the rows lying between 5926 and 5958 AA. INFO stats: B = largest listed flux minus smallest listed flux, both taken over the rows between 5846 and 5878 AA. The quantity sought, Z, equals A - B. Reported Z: -0.7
